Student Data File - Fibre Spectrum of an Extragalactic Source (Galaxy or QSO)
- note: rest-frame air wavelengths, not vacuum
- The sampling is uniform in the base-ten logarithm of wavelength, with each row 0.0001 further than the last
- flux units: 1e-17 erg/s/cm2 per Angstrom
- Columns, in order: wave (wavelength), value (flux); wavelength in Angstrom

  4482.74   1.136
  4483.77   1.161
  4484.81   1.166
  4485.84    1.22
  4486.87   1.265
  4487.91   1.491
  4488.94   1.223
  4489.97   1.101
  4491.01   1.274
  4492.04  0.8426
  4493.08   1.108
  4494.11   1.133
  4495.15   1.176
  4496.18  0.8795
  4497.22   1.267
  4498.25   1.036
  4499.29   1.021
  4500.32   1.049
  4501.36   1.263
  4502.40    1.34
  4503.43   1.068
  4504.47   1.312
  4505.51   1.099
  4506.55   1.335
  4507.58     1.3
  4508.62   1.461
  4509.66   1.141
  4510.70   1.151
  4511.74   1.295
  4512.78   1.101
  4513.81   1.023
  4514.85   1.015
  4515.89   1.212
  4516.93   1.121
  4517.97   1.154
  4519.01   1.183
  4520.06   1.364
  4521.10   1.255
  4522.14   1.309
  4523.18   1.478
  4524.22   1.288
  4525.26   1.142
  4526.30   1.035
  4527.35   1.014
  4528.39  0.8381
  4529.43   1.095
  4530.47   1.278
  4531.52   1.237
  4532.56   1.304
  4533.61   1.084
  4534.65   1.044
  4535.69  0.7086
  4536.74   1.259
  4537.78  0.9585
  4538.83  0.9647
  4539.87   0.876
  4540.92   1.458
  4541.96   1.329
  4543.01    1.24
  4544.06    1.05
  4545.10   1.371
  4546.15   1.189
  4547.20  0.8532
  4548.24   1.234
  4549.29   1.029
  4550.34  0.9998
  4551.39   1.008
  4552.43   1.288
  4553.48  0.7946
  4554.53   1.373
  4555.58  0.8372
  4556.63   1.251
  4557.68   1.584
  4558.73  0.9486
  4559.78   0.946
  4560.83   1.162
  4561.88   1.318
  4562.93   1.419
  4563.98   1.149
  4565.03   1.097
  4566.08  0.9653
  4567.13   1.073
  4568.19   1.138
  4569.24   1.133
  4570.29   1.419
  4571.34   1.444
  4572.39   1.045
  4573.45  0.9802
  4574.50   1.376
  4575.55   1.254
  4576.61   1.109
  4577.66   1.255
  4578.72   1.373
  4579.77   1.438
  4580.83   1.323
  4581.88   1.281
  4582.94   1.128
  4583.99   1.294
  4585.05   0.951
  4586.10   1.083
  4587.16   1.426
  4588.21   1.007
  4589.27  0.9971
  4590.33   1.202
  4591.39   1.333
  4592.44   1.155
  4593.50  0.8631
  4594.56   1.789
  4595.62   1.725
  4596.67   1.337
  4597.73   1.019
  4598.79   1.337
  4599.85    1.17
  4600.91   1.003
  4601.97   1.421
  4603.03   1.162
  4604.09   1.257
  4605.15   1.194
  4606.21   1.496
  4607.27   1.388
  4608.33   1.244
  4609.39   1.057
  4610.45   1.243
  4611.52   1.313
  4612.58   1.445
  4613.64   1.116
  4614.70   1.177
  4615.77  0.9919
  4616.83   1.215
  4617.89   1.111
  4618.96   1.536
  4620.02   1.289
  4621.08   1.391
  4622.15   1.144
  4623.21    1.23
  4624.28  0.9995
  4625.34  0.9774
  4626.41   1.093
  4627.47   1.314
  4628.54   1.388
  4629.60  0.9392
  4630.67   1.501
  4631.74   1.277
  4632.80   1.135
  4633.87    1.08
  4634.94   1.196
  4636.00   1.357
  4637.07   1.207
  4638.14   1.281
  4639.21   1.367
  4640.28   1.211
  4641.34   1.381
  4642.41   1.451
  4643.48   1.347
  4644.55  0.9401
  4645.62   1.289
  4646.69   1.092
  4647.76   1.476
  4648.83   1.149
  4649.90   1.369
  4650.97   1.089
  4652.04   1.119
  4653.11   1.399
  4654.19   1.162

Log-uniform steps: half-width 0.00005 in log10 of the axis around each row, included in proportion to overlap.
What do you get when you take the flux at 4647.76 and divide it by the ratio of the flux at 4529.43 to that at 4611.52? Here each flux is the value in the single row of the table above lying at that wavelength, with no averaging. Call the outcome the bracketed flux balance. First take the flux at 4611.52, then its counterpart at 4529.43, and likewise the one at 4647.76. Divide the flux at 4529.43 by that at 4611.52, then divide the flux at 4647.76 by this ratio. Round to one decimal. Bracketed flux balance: 1.8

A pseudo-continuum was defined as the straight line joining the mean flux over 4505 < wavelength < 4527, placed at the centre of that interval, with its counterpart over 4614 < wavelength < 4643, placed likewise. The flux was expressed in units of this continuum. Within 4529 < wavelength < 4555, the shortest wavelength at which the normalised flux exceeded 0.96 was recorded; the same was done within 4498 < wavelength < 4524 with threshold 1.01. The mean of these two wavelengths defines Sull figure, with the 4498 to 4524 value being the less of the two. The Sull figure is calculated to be 4515.9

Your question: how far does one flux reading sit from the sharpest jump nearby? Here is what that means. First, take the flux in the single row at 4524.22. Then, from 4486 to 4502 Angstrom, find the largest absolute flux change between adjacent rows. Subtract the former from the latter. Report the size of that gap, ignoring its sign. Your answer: 0.86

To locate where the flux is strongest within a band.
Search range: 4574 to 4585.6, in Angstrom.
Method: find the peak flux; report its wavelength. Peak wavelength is 4579.77 Angstrom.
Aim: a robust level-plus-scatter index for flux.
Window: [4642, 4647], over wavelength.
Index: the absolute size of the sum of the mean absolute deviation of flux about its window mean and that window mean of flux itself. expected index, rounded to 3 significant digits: 1.39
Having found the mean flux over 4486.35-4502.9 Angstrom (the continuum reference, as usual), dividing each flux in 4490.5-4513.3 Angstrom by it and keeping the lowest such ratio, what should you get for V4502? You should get 0.73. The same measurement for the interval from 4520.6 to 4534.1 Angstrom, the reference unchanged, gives 0.73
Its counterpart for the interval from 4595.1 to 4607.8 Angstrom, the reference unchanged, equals 0.87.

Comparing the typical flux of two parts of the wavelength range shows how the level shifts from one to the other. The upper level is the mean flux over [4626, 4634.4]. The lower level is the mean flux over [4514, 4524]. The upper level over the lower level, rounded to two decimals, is 0.99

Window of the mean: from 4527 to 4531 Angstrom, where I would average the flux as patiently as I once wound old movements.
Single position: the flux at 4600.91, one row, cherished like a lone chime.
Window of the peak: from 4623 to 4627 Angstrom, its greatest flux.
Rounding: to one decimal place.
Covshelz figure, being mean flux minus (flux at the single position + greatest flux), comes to -1.2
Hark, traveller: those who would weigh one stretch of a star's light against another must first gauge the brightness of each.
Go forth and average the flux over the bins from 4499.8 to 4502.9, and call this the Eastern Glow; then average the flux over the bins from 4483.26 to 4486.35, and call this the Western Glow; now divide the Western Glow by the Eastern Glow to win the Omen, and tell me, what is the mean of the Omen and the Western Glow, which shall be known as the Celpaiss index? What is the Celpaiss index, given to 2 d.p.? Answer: 1.08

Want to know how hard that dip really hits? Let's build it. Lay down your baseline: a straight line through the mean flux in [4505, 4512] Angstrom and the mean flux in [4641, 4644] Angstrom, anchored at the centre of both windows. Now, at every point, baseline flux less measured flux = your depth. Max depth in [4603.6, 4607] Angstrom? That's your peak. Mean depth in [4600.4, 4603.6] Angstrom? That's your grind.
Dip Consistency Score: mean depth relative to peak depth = 1.0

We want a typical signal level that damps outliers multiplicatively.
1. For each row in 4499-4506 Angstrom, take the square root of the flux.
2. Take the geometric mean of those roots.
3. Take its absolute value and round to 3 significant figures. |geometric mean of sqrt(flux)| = 1.08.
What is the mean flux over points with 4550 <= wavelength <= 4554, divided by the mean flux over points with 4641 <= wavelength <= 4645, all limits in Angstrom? 0.80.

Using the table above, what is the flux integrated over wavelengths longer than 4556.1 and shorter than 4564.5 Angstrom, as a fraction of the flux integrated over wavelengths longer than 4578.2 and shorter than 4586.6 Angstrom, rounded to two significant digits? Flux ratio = 0.99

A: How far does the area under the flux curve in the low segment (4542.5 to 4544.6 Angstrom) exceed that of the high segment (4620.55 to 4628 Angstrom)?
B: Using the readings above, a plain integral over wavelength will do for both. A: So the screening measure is -6.3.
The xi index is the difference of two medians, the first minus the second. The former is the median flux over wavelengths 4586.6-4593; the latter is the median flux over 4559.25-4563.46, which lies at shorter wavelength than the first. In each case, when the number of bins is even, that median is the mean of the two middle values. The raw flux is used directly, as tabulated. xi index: -0.06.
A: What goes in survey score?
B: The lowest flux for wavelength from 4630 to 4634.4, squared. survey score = 1.17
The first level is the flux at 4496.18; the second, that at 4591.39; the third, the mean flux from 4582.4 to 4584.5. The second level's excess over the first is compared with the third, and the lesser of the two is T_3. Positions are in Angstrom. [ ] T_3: 0.45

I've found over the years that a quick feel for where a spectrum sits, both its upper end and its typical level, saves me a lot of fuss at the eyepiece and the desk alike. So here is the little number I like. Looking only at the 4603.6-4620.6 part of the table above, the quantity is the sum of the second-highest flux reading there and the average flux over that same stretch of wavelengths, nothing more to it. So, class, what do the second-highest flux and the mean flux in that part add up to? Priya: 2.75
